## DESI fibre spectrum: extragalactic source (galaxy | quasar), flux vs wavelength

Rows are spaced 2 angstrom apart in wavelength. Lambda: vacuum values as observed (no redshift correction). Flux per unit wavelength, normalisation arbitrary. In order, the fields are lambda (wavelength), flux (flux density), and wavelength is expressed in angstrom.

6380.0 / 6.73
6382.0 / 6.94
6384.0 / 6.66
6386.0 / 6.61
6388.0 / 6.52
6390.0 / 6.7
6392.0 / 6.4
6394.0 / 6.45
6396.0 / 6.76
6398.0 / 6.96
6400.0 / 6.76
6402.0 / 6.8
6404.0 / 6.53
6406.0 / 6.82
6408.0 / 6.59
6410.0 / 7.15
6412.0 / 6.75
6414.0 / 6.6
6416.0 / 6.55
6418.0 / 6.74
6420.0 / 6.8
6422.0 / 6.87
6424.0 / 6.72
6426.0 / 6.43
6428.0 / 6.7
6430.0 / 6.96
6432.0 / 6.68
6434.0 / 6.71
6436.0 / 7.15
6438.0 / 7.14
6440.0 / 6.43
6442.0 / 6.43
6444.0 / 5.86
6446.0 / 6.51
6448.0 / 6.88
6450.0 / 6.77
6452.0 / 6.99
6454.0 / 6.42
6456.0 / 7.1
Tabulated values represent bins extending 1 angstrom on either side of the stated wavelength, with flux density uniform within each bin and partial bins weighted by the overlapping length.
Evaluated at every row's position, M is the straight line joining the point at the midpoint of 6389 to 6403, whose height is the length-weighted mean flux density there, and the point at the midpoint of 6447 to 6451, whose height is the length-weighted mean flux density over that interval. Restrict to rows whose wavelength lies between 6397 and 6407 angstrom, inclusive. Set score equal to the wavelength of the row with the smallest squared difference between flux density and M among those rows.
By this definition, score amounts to 6400.0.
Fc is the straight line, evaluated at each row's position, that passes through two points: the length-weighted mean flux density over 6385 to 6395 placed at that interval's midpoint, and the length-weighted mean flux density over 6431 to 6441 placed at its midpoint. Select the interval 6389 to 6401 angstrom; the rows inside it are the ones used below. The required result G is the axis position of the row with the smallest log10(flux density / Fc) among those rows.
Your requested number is 6392.0 angstrom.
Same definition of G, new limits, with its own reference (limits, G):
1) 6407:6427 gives 6426.0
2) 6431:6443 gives 6442.0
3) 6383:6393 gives 6392.0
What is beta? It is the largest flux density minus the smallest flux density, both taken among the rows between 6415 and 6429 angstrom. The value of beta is 0.44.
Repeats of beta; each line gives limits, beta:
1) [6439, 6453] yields 1.13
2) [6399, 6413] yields 0.62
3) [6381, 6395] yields 0.54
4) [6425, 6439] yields 0.72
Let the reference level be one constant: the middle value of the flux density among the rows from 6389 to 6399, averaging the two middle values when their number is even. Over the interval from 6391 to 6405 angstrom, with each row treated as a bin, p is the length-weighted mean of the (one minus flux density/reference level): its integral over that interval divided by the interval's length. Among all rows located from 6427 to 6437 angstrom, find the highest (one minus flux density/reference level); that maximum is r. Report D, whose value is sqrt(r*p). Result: 0.004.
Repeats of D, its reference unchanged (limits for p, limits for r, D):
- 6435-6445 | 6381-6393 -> 0.026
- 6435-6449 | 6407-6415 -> 0.013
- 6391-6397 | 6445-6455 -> 0.032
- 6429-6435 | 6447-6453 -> 0.011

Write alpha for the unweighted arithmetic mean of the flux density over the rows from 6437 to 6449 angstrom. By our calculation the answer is 6.54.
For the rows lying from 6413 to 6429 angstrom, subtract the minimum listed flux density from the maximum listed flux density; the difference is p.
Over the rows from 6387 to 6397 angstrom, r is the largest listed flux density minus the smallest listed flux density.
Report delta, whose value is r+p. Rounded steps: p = 0.44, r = 0.4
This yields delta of 0.80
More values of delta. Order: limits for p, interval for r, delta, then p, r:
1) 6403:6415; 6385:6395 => 0.92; 0.62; 0.3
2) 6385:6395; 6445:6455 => 0.87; 0.30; 0.6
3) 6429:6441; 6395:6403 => 0.92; 0.72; 0.2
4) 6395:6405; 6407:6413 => 0.99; 0.43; 0.6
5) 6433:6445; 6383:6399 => 1.85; 1.29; 0.6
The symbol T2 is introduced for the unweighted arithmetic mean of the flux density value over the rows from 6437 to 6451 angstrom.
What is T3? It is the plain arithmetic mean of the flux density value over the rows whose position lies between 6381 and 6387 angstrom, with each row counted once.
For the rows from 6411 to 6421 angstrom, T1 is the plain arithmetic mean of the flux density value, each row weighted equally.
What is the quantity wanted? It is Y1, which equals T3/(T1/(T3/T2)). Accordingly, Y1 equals 1.03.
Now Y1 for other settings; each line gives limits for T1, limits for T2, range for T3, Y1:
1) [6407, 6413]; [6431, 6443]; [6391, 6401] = 0.96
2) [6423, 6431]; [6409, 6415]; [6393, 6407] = 0.99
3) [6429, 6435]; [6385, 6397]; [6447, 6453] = 1.06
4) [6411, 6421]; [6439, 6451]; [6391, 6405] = 1.03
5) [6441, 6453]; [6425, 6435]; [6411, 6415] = 1.01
